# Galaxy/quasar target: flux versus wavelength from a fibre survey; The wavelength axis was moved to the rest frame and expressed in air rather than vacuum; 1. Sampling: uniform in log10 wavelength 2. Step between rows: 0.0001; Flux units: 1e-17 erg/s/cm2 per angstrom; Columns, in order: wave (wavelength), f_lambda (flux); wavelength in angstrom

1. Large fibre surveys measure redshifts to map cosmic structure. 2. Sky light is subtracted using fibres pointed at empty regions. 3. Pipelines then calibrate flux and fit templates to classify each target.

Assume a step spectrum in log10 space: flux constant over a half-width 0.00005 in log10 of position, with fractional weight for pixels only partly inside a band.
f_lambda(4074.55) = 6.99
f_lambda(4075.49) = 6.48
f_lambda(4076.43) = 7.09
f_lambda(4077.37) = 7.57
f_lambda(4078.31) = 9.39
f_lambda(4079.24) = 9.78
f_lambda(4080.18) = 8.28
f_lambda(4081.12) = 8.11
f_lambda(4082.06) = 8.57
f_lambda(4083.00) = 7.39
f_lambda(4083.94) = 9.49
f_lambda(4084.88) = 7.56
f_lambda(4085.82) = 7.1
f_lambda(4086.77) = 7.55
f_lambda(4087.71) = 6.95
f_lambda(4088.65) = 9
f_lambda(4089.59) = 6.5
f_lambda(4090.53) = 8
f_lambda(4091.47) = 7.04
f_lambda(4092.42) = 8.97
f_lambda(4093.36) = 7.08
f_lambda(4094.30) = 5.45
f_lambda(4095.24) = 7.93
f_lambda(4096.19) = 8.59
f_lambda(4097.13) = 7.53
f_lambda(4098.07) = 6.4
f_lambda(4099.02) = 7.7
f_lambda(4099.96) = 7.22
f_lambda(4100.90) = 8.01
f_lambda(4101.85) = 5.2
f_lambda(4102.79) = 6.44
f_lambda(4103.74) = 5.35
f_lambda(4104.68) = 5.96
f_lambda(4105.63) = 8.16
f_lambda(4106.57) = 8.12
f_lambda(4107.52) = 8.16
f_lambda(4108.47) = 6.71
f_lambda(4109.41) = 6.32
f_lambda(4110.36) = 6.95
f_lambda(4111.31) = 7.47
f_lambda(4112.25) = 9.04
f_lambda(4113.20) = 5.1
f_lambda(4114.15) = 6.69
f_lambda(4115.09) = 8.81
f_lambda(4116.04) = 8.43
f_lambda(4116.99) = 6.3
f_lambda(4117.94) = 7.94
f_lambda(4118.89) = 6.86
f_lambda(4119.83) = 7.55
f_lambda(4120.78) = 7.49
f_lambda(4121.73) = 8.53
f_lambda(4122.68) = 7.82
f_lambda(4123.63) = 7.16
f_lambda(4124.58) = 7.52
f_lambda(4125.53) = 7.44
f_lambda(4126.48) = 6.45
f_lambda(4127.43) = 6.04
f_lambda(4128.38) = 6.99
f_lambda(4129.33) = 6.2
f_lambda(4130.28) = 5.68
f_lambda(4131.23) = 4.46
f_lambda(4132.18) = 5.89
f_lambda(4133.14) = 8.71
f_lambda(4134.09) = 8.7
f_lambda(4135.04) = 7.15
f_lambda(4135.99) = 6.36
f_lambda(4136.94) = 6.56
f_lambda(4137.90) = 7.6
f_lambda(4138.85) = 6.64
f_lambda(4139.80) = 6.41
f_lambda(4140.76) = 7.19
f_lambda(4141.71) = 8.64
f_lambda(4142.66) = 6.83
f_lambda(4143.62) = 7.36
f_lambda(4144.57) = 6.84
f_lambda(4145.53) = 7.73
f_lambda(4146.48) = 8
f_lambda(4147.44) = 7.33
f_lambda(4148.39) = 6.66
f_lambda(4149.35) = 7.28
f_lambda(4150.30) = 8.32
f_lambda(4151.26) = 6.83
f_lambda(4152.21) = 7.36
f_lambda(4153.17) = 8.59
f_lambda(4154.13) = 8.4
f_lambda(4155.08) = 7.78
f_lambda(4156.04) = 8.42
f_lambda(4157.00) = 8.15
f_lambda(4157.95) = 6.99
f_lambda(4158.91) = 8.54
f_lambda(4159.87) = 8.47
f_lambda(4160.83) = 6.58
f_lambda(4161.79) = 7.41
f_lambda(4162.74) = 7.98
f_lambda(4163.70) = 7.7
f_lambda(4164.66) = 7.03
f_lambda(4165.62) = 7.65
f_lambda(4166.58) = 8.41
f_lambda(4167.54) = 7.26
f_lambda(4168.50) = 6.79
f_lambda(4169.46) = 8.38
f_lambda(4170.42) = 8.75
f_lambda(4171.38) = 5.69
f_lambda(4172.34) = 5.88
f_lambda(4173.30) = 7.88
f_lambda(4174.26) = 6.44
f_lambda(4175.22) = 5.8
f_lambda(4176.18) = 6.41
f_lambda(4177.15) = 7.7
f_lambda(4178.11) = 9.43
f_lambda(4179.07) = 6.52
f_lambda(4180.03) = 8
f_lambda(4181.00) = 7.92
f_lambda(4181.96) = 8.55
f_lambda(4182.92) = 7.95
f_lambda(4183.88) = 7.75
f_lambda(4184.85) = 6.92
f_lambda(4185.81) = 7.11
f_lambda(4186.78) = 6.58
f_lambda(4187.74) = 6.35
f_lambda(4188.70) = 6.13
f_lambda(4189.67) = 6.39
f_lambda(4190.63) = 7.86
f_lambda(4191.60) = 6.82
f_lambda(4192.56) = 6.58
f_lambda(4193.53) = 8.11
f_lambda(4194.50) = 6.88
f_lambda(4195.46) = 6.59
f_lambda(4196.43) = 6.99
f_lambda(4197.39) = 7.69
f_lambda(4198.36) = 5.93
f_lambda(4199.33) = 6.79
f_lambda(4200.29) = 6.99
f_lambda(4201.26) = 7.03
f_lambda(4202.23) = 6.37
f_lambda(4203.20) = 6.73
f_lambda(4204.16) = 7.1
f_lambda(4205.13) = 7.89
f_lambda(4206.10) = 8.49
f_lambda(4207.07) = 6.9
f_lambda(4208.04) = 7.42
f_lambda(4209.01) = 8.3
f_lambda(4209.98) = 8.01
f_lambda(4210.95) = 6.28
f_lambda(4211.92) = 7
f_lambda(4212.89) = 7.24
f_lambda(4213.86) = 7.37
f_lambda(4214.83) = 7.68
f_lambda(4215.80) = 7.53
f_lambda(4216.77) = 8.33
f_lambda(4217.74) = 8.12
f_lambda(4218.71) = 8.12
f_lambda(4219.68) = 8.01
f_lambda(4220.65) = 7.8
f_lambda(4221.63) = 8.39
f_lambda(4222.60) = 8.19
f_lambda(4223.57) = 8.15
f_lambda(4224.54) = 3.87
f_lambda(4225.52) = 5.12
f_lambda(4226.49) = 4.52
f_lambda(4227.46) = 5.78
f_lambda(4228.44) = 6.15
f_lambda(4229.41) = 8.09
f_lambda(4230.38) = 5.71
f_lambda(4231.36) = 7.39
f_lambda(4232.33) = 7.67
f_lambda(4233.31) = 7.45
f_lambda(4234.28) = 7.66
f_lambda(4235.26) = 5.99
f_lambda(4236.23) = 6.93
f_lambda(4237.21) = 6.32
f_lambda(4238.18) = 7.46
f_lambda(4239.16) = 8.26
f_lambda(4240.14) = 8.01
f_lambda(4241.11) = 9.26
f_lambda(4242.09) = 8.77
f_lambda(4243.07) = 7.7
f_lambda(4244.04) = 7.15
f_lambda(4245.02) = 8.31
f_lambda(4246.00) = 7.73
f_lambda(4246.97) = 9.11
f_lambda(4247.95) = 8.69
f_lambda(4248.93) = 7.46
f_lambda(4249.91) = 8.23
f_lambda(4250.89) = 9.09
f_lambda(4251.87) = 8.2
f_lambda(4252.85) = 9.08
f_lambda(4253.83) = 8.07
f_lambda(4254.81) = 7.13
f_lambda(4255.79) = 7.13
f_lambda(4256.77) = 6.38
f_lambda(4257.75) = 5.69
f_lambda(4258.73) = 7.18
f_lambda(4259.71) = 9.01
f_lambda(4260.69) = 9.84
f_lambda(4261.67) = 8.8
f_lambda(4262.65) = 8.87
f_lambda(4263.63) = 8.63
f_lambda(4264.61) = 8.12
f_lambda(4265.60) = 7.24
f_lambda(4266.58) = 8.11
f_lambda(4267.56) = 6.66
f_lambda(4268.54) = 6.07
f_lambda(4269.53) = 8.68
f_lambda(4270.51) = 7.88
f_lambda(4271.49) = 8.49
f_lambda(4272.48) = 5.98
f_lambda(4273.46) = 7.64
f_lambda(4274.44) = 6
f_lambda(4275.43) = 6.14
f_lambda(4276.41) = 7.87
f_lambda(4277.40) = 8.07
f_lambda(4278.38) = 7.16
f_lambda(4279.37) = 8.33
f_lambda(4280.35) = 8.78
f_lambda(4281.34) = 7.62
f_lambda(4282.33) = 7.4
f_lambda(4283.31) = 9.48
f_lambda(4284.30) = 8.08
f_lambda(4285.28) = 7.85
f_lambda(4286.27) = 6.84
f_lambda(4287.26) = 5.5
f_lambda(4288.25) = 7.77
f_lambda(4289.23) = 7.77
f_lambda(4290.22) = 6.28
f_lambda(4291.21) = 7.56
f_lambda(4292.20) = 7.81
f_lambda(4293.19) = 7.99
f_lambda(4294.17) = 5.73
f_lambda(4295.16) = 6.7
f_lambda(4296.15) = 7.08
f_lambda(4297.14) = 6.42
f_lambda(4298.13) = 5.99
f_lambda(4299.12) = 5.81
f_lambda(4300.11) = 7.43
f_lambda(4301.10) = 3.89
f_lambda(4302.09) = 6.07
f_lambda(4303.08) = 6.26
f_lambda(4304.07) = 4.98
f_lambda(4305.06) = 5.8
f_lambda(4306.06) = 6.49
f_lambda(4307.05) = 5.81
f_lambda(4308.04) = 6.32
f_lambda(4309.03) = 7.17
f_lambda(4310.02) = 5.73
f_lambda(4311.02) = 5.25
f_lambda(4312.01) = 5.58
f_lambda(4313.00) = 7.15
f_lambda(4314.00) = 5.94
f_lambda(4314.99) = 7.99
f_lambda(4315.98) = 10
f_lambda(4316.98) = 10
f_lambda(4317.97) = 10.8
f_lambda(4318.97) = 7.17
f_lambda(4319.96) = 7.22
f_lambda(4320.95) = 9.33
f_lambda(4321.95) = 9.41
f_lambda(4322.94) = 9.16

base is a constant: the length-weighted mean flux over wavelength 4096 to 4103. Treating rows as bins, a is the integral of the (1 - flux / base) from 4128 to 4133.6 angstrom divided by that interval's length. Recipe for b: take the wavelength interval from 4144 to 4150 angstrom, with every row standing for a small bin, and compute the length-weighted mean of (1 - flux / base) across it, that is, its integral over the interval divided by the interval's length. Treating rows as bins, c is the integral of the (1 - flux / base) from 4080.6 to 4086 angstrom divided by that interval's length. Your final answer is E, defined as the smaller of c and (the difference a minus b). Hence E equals -0.14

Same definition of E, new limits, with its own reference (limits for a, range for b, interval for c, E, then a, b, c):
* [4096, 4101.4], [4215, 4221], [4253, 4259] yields 0.01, -0.06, -0.12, 0.01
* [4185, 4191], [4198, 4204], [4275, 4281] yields -0.09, 0.05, 0.06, -0.09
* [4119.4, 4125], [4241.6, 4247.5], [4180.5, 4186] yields -0.09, -0.08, -0.14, -0.09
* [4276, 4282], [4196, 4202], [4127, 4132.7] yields -0.15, -0.12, 0.03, 0.17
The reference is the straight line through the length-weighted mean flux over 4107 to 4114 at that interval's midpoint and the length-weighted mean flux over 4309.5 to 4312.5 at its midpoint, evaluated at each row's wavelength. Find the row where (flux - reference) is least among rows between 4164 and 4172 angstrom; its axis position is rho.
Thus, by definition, 4171.38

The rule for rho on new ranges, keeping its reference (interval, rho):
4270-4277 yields 4272.48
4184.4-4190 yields 4188.70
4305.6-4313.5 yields 4311.02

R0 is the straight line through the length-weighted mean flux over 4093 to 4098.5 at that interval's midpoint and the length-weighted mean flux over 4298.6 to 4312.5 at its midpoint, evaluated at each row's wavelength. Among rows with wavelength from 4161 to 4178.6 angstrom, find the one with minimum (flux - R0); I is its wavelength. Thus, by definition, 4171.38 angstrom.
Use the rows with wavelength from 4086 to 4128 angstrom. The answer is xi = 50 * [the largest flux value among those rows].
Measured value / 452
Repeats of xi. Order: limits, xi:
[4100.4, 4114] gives 452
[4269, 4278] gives 434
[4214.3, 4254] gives 463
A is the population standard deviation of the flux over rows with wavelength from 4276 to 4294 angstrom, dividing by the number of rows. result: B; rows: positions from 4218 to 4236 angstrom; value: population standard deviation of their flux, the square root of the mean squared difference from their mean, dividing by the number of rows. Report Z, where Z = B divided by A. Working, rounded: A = 0.86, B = 1.4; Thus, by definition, 1.6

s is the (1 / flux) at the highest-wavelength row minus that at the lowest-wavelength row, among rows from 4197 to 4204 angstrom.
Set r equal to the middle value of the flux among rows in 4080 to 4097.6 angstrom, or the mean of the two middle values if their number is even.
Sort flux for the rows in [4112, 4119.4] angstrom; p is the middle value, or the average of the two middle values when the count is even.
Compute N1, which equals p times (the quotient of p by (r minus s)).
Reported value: 7.26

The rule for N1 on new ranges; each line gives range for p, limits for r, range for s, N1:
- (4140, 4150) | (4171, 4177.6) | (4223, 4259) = 8.35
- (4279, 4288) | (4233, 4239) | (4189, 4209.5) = 8.53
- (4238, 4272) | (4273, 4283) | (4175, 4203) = 8.62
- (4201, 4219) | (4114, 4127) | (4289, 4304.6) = 7.41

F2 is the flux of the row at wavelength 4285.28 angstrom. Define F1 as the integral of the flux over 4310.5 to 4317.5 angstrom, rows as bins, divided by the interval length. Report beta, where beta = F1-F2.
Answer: -0.43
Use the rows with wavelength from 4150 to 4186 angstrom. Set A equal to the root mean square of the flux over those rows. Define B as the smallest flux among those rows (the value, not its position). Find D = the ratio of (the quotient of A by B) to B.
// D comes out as 0.24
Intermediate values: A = 7.6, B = 5.69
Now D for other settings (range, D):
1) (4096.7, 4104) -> 0.25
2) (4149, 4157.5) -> 0.17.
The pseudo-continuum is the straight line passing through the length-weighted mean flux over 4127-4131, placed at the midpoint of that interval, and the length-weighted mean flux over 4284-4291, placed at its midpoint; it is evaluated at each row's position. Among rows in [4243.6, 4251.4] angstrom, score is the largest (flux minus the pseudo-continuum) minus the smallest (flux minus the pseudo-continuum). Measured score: 1.94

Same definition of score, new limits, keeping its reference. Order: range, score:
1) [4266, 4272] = 2.60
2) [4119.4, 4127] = 2.11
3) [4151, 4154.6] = 1.75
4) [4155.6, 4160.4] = 1.54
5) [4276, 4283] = 1.61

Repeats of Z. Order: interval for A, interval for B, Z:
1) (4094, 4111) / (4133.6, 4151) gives 0.7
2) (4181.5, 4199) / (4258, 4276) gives 1.6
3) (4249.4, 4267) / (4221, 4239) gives 1.3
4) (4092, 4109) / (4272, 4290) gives 0.9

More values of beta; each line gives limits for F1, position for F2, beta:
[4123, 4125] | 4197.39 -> -0.32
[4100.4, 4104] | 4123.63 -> -0.85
